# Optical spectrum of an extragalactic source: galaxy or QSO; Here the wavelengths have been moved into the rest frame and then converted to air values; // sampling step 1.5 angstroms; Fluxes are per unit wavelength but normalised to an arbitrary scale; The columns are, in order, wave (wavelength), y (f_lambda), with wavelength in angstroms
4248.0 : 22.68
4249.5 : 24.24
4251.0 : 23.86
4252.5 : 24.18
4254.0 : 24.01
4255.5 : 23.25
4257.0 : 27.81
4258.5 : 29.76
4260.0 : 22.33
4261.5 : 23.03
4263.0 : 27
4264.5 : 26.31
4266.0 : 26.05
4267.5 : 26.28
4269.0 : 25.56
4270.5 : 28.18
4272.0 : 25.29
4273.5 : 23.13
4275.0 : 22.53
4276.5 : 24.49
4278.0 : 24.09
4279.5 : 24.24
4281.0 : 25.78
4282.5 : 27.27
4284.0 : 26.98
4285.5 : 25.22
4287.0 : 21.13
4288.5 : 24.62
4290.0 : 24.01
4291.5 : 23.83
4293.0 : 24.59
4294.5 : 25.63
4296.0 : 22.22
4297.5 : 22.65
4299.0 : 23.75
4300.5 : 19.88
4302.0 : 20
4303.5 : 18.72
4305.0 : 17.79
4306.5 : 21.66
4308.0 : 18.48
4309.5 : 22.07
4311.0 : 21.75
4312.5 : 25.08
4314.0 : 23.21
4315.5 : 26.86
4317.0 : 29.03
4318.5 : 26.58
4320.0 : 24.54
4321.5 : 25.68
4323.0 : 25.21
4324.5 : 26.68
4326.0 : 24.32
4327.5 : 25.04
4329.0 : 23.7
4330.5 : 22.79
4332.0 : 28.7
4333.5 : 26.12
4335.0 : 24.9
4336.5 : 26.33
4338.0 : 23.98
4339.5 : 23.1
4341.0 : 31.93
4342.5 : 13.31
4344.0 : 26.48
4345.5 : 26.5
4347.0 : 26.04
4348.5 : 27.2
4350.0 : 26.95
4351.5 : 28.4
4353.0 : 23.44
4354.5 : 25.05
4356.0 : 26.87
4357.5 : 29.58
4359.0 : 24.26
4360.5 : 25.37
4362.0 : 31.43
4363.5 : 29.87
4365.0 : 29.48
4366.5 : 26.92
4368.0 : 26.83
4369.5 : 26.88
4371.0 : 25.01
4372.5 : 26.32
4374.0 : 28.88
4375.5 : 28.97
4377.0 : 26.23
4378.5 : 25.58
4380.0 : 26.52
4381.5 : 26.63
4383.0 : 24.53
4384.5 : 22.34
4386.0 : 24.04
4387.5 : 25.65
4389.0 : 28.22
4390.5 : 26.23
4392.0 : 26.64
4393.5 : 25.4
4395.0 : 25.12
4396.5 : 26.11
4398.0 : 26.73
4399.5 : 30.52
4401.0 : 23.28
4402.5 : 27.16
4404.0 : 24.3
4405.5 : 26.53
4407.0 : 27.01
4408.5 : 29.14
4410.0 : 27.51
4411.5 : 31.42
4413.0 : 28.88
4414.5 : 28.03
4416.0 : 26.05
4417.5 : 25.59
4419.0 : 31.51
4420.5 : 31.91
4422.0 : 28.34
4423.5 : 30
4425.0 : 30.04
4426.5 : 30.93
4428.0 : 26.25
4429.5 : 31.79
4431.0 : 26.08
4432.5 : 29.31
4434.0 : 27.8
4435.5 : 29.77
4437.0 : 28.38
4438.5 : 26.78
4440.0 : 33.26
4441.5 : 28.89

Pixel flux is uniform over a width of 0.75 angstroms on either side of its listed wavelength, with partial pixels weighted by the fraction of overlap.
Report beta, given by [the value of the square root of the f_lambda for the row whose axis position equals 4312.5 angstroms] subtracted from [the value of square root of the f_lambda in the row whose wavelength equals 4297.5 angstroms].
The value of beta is -0.25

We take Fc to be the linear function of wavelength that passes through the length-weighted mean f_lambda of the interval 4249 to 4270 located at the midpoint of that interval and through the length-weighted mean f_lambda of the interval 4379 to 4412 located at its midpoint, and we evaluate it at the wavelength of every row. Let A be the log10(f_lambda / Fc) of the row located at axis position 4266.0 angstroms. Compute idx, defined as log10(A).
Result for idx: -1.9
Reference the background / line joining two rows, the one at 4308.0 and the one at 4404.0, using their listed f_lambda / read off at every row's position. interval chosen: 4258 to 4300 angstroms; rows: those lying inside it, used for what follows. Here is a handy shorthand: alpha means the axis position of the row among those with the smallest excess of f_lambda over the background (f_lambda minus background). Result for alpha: 4287.0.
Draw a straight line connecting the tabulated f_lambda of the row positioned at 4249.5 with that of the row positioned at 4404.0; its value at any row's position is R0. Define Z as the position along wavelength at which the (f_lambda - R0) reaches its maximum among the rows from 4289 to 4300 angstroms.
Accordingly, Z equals 4294.5 angstroms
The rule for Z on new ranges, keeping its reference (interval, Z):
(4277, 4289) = 4282.5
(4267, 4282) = 4270.5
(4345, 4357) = 4351.5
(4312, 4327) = 4317.0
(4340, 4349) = 4341.0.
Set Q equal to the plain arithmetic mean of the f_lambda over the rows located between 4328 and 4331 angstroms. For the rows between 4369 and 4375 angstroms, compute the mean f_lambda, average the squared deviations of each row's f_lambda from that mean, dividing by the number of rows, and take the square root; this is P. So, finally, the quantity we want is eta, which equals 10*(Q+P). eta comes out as 246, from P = 1.39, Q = 23.2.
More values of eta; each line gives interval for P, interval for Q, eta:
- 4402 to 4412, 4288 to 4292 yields 262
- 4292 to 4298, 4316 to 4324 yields 276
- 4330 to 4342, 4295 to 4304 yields 241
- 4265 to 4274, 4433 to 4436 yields 303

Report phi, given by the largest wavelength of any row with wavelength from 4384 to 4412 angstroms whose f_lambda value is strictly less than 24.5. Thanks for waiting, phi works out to 4404.0 angstroms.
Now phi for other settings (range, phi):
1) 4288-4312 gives 4311.0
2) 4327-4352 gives 4342.5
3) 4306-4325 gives 4314.0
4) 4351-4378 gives 4359.0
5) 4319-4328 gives 4326.0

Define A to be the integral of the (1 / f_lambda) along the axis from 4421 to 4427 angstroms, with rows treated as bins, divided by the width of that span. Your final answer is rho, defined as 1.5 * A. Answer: 0.0503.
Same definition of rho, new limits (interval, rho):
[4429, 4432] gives 0.0527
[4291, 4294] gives 0.0616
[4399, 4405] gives 0.0579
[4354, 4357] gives 0.0571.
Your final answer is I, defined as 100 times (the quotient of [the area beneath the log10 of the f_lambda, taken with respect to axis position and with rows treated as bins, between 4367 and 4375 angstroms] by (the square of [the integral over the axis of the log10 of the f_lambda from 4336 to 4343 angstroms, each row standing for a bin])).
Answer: 12.5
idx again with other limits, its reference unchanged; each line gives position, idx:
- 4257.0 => -1.4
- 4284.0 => -1.6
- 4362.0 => -1.1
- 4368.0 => -2.0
